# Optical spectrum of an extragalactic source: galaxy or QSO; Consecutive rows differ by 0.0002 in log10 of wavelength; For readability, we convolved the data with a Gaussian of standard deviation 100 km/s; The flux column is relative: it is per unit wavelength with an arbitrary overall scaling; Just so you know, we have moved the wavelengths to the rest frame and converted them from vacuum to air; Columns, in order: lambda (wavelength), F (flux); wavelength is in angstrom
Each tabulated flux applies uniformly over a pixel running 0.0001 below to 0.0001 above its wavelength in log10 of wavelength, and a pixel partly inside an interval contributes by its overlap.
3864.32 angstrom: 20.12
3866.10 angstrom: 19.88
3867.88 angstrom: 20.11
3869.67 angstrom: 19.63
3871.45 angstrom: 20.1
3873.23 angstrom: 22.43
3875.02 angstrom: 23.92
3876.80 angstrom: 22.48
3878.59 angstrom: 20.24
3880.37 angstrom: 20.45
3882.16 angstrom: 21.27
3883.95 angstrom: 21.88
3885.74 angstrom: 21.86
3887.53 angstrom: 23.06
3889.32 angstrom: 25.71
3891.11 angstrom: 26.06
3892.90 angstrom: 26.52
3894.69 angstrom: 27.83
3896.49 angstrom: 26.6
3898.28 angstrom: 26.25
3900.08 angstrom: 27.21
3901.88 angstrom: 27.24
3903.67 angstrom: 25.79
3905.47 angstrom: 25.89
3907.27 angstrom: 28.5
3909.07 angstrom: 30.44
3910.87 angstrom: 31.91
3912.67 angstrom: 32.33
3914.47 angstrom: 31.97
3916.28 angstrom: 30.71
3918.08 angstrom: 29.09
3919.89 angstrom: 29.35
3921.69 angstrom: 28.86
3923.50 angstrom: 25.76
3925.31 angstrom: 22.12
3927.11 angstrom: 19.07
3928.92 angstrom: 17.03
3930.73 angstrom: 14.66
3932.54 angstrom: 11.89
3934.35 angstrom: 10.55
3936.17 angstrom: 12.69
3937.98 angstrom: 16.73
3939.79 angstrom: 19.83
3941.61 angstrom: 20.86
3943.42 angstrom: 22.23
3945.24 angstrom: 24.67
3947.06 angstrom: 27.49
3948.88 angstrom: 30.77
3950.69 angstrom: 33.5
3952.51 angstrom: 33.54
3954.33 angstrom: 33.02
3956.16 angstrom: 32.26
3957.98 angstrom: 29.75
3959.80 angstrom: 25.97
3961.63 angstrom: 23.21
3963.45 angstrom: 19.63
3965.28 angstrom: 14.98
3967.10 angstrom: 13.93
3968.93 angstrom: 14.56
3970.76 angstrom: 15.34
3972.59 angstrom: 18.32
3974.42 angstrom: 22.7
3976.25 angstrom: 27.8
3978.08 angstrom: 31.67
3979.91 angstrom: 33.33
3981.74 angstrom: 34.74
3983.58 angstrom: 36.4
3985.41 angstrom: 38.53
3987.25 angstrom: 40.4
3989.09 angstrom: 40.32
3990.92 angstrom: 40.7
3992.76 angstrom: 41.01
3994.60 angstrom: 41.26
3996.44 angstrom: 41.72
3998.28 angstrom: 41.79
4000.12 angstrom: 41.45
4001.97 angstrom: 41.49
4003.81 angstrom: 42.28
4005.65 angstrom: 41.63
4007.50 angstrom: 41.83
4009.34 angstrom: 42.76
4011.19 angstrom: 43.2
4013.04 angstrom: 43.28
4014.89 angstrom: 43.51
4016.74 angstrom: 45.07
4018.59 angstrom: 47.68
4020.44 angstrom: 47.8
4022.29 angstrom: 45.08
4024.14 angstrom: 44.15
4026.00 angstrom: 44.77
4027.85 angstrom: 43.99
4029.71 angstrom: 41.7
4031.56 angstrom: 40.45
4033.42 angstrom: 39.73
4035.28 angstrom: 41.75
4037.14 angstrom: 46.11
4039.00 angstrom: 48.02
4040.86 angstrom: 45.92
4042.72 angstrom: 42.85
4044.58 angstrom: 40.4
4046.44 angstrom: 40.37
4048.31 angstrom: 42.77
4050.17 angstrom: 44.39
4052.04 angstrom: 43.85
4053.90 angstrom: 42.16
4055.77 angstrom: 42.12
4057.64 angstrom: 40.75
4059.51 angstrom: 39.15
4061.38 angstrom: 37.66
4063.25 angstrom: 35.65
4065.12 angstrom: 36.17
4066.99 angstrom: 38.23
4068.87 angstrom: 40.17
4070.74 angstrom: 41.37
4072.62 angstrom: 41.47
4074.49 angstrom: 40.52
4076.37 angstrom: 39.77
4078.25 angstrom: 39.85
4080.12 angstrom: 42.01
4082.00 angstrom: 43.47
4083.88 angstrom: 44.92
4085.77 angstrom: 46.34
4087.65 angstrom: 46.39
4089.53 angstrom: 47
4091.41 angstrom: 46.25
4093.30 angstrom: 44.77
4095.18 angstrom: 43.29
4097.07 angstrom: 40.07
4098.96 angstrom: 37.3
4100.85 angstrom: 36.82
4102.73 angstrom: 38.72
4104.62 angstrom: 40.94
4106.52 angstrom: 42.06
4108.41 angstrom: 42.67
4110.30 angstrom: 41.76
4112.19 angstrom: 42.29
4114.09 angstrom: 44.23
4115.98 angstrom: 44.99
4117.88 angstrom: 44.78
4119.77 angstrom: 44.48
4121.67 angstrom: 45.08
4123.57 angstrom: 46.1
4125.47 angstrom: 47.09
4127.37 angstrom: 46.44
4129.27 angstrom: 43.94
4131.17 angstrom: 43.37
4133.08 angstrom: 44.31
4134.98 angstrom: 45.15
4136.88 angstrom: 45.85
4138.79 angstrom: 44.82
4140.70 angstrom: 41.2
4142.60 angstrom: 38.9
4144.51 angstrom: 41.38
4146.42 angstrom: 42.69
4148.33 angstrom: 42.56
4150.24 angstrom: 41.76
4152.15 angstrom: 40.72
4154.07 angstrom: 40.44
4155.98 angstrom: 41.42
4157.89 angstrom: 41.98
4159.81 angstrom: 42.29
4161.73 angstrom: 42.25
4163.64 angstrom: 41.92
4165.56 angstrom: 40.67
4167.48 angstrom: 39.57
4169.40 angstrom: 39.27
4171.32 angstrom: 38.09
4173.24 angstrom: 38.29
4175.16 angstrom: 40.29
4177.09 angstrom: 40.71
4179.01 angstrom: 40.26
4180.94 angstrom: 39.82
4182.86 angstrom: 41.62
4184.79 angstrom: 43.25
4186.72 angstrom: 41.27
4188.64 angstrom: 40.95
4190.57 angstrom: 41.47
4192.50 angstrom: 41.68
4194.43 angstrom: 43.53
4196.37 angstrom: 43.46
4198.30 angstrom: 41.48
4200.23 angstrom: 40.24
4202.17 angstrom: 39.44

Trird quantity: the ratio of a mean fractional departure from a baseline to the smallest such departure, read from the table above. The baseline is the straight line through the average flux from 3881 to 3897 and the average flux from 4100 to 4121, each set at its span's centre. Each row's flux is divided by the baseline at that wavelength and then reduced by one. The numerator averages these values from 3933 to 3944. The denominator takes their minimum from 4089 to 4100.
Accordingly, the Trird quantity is 4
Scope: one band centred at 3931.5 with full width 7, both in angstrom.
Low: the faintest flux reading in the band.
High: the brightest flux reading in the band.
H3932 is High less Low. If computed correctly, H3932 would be 6.5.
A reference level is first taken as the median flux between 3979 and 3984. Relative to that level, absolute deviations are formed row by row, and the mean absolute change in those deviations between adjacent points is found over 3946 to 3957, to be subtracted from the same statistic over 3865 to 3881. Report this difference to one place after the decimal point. -0.4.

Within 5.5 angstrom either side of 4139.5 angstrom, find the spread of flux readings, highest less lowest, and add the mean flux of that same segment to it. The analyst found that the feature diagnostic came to 50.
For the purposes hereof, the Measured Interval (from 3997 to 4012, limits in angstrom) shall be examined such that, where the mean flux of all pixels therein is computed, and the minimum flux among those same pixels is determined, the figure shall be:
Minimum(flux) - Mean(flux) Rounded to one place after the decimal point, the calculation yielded -0.6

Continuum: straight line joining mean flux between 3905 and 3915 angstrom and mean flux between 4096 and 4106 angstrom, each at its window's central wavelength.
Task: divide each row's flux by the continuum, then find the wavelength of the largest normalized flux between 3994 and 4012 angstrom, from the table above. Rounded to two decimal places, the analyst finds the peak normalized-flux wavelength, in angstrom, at 4011.19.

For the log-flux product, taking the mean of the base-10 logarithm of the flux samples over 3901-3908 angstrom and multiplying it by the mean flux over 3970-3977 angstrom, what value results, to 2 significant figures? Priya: 30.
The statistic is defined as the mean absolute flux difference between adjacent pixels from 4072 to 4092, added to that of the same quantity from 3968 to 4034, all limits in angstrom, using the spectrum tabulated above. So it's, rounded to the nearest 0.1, 2.2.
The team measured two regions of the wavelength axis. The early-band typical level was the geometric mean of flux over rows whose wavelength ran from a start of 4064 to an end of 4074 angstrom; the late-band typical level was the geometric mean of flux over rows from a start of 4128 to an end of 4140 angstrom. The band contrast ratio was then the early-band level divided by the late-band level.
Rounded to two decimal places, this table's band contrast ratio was 0.88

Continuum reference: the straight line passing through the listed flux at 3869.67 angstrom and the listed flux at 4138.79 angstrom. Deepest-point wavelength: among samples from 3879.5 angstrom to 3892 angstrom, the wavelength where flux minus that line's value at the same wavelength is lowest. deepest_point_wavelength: 3880.37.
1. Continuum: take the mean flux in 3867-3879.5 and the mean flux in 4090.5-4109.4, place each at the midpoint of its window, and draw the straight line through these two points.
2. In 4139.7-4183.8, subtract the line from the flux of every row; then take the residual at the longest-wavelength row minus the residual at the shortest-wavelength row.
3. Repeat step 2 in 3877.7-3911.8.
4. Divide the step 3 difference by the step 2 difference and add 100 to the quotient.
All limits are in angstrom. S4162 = 97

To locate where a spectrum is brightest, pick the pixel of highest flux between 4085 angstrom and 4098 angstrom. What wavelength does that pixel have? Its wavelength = 4089.53 angstrom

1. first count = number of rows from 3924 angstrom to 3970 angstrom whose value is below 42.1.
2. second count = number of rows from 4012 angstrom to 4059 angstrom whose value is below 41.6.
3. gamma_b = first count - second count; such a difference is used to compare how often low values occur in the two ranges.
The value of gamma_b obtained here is 20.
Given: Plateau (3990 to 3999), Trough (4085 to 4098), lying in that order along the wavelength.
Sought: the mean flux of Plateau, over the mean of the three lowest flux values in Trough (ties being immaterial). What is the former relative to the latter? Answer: 0.97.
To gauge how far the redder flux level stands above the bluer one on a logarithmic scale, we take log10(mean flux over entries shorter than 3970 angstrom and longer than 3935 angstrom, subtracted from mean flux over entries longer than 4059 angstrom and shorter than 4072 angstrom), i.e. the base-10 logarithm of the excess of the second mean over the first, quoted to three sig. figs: 1.17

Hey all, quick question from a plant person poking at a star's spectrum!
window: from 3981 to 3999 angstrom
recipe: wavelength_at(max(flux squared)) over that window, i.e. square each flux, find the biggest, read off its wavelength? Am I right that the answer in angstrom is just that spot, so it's 3998.28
